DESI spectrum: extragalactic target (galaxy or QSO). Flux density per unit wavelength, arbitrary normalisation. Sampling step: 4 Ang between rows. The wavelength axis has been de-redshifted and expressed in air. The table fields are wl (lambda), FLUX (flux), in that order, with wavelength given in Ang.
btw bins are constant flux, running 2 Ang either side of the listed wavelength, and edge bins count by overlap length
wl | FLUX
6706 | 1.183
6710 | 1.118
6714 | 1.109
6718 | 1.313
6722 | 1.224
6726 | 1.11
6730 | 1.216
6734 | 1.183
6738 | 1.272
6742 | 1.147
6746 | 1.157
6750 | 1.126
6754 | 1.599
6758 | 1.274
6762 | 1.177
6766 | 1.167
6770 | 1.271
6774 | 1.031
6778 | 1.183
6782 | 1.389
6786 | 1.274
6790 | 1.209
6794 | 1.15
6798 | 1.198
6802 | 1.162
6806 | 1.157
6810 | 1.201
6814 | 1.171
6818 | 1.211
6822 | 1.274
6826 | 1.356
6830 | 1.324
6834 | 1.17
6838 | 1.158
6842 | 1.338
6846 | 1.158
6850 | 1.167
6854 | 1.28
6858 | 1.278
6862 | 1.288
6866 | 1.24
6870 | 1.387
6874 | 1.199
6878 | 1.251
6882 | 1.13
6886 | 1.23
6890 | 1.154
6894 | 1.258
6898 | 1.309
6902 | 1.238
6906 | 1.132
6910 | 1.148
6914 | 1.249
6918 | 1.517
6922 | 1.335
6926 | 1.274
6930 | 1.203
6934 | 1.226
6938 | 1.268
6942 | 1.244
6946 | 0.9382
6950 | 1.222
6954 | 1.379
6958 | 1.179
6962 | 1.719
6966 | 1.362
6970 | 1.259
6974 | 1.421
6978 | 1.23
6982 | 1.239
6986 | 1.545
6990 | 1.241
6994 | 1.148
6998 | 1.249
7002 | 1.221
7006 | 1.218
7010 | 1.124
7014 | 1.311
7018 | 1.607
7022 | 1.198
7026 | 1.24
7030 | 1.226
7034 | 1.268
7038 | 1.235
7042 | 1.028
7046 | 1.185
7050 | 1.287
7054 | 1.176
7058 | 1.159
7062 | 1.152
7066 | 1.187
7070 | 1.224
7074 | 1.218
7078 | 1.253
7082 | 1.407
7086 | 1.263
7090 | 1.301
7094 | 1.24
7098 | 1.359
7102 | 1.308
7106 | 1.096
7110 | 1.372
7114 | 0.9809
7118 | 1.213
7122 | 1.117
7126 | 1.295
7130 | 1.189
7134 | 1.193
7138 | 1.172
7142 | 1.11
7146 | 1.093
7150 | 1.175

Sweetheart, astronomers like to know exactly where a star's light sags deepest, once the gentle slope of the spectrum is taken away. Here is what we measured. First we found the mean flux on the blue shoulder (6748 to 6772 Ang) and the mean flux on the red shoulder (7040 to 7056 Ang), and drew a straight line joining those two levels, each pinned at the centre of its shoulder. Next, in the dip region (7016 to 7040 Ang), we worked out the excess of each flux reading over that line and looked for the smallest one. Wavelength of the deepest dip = 7022 Ang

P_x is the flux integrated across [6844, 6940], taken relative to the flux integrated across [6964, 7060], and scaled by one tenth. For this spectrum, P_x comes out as 0.0991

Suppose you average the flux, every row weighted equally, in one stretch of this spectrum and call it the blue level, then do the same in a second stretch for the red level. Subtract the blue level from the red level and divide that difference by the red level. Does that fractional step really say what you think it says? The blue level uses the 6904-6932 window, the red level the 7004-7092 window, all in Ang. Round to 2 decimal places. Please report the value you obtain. -0.02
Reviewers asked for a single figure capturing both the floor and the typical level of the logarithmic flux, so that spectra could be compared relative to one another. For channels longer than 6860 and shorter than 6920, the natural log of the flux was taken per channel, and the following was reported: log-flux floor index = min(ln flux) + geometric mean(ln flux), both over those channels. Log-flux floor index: 0.329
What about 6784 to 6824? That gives 0.319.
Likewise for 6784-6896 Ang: 0.319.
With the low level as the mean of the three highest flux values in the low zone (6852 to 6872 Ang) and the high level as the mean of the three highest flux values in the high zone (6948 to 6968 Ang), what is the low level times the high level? 1.96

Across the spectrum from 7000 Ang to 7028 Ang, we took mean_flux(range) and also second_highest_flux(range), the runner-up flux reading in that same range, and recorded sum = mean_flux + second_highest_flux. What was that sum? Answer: 2.59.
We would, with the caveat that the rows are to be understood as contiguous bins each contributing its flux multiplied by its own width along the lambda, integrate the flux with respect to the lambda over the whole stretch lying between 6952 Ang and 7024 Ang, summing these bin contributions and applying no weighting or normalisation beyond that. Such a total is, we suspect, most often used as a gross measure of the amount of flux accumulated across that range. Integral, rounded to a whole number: 95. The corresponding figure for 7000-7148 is 181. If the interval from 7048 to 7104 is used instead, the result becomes 70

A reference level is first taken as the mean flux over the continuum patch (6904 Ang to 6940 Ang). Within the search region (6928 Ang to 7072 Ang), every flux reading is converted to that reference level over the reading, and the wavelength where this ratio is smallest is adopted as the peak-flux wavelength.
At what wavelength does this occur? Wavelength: 6962 Ang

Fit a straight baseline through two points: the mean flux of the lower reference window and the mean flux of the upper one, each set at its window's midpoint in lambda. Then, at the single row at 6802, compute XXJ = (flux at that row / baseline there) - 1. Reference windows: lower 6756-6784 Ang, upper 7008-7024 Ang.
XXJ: -0.052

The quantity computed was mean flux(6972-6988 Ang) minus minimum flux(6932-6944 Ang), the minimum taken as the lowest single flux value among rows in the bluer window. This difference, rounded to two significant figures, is 0.13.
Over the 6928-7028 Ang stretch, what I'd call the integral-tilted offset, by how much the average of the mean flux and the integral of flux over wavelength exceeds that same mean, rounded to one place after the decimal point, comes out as 63.3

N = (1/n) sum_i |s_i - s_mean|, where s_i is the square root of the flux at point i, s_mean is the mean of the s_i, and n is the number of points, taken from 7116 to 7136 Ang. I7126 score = 0.019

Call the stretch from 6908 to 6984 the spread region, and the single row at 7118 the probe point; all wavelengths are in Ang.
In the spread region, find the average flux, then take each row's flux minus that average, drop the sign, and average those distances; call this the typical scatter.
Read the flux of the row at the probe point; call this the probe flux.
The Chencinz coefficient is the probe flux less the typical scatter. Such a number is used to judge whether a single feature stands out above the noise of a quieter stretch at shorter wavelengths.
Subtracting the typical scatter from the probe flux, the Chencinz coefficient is 1.1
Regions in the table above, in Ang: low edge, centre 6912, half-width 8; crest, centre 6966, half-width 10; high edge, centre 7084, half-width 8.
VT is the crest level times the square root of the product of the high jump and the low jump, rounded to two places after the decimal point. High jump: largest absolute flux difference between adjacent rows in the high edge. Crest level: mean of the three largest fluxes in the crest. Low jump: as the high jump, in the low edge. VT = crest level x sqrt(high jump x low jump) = 0.30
